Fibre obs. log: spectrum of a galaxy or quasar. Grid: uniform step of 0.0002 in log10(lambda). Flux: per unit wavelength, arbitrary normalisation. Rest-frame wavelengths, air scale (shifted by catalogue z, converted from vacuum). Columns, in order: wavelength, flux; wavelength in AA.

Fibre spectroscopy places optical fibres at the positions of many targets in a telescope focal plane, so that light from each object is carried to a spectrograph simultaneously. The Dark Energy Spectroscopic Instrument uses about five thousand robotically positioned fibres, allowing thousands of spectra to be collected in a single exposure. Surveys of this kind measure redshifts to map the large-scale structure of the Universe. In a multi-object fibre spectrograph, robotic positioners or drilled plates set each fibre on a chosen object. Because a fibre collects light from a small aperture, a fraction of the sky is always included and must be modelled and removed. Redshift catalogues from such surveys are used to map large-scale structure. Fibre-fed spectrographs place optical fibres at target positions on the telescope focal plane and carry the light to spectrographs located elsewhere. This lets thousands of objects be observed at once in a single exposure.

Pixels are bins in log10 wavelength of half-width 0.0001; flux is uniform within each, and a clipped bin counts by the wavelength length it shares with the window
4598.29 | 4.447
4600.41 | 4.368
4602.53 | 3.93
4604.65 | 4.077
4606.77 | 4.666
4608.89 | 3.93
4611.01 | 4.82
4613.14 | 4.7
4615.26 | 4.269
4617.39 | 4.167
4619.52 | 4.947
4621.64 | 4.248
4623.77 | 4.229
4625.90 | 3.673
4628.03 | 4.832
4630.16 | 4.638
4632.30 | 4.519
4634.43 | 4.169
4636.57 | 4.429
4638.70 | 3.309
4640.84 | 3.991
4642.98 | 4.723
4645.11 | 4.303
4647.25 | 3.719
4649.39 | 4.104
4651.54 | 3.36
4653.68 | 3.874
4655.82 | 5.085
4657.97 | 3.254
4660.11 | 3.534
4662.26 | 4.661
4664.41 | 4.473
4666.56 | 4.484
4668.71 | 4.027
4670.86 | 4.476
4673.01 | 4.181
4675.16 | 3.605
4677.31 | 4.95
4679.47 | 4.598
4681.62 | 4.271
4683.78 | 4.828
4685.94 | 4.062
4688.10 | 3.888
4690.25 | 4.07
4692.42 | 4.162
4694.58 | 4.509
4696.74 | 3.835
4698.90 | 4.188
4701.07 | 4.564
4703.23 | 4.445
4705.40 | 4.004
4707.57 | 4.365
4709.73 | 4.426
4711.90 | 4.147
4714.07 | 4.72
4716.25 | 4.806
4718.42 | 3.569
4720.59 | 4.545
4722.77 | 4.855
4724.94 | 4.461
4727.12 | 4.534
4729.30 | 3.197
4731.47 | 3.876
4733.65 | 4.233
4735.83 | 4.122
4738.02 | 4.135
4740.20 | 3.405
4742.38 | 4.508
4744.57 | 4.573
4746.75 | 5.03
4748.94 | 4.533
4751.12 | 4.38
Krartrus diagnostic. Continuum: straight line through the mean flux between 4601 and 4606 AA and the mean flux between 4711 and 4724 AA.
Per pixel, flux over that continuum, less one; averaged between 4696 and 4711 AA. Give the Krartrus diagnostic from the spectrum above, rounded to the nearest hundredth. -0.03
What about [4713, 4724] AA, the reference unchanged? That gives 0.01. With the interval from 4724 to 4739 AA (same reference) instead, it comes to -0.09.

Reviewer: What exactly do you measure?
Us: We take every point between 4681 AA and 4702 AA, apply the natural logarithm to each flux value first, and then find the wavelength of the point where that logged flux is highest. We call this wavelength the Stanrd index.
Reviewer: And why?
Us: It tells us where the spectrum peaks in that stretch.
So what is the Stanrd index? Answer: 4683.78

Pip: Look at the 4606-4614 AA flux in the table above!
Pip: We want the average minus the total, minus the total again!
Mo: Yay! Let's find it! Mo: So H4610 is -31.7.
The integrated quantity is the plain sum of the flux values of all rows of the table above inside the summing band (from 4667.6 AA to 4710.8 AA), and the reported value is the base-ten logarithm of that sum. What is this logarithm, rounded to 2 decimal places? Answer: 1.93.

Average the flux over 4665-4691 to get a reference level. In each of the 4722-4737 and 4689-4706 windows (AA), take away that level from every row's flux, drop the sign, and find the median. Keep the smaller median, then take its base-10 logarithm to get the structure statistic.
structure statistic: -0.66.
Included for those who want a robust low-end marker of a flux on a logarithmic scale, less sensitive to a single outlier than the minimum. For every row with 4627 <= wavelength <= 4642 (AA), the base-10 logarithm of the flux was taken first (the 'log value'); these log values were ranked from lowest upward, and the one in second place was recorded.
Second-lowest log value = 0.601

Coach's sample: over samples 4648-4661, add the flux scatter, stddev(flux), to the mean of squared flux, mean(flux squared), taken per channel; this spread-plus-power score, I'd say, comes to 16.0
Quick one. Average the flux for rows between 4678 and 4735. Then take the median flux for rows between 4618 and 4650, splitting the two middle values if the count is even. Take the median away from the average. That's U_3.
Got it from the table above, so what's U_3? 0.03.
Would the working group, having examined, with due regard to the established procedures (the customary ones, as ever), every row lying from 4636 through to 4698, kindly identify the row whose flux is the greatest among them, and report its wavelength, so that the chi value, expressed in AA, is 4655.82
